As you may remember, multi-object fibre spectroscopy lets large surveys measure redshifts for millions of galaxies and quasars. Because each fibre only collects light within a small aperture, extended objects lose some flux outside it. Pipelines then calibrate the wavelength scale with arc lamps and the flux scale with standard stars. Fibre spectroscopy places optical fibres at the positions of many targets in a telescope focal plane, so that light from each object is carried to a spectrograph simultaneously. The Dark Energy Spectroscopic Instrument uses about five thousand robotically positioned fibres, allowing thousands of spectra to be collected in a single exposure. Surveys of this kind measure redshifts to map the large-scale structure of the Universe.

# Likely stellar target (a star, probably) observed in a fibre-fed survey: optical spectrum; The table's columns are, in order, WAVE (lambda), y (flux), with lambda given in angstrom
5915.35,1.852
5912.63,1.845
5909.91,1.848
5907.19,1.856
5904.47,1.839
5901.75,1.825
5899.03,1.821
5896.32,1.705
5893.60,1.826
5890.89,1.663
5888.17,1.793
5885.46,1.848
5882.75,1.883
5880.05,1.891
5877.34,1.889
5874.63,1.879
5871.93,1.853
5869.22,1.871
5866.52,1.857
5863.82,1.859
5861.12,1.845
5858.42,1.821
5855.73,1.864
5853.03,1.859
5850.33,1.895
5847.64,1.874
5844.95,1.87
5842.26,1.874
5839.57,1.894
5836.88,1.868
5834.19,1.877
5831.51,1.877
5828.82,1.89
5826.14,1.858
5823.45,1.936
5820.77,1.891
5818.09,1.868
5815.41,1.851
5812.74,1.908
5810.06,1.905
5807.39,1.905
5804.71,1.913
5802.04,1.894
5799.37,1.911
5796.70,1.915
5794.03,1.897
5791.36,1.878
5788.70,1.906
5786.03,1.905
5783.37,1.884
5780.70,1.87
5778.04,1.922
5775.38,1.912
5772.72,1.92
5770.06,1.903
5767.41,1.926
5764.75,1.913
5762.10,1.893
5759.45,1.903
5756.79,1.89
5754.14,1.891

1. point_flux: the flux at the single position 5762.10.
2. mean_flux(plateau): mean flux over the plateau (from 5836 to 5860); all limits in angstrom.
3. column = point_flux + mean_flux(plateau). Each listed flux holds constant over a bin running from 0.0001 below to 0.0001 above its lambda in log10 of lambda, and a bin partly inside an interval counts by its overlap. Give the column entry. 3.76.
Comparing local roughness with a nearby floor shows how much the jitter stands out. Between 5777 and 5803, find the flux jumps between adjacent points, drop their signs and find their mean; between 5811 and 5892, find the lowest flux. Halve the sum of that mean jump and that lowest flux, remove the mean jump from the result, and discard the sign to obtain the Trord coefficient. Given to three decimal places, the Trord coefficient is 0.822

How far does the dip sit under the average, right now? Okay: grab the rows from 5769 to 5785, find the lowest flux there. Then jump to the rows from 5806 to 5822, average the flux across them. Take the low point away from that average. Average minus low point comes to 0.018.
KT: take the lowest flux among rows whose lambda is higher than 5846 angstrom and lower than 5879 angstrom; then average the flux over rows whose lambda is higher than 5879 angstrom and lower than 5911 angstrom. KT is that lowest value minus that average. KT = 0.005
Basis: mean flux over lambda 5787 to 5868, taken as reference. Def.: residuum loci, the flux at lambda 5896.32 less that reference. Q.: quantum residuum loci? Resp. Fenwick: -0.177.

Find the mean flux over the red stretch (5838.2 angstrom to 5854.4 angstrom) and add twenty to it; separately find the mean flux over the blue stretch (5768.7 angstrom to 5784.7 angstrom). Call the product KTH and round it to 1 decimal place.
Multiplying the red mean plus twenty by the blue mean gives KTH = 41.6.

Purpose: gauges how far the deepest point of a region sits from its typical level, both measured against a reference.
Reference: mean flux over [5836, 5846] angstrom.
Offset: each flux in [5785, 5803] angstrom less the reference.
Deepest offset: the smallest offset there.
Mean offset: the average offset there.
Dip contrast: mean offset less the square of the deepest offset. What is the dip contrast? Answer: 0.024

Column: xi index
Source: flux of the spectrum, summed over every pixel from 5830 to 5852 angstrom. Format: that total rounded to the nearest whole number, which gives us 15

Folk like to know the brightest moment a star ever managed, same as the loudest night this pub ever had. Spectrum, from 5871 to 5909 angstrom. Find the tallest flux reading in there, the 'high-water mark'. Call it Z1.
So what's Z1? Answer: 1.891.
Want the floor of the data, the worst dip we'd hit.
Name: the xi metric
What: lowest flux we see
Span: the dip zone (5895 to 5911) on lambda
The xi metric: 1.705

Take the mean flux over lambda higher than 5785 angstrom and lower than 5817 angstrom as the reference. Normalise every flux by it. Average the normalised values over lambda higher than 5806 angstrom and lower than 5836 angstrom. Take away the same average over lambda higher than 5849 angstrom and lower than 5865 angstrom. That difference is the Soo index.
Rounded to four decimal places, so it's 0.0161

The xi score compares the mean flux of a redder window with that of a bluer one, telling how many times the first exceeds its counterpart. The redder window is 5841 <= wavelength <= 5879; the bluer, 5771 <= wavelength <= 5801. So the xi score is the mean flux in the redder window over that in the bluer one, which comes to 0.981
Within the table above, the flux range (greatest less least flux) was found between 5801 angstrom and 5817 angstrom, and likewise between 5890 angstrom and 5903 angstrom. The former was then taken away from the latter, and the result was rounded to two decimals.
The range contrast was 0.10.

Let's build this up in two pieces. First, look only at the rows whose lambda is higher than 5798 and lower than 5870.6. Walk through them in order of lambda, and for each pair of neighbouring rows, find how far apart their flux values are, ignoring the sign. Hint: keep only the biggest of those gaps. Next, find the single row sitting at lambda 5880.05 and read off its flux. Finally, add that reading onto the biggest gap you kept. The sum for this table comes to 1.97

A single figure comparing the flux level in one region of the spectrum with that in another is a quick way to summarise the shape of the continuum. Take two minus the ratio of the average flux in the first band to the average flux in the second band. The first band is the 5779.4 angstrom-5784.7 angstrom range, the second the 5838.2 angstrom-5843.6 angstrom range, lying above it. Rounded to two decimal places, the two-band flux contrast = 1.00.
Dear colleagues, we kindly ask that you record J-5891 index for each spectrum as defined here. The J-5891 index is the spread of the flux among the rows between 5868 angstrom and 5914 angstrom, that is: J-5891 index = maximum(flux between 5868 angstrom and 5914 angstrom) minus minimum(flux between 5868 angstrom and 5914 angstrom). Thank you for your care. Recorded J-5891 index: 0.228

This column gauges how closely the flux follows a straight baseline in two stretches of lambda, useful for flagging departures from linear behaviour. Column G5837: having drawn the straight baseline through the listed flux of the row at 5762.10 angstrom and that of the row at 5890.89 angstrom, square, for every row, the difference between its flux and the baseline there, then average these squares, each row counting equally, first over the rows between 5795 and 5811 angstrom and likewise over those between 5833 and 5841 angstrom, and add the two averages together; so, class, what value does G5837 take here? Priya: 0.022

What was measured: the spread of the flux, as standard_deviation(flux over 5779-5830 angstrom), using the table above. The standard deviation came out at 0.02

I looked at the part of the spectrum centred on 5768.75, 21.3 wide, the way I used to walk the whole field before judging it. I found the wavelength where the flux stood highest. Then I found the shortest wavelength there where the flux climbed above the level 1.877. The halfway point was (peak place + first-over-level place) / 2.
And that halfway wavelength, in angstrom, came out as 5763.4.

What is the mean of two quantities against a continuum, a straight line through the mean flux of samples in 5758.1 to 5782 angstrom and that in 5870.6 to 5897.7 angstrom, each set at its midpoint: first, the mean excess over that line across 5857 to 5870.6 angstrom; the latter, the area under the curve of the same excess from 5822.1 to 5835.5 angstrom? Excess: 0.17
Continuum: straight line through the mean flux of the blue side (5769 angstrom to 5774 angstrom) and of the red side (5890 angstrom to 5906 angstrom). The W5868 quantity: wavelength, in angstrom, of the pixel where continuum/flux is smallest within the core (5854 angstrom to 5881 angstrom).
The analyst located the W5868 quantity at 5880.05 angstrom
